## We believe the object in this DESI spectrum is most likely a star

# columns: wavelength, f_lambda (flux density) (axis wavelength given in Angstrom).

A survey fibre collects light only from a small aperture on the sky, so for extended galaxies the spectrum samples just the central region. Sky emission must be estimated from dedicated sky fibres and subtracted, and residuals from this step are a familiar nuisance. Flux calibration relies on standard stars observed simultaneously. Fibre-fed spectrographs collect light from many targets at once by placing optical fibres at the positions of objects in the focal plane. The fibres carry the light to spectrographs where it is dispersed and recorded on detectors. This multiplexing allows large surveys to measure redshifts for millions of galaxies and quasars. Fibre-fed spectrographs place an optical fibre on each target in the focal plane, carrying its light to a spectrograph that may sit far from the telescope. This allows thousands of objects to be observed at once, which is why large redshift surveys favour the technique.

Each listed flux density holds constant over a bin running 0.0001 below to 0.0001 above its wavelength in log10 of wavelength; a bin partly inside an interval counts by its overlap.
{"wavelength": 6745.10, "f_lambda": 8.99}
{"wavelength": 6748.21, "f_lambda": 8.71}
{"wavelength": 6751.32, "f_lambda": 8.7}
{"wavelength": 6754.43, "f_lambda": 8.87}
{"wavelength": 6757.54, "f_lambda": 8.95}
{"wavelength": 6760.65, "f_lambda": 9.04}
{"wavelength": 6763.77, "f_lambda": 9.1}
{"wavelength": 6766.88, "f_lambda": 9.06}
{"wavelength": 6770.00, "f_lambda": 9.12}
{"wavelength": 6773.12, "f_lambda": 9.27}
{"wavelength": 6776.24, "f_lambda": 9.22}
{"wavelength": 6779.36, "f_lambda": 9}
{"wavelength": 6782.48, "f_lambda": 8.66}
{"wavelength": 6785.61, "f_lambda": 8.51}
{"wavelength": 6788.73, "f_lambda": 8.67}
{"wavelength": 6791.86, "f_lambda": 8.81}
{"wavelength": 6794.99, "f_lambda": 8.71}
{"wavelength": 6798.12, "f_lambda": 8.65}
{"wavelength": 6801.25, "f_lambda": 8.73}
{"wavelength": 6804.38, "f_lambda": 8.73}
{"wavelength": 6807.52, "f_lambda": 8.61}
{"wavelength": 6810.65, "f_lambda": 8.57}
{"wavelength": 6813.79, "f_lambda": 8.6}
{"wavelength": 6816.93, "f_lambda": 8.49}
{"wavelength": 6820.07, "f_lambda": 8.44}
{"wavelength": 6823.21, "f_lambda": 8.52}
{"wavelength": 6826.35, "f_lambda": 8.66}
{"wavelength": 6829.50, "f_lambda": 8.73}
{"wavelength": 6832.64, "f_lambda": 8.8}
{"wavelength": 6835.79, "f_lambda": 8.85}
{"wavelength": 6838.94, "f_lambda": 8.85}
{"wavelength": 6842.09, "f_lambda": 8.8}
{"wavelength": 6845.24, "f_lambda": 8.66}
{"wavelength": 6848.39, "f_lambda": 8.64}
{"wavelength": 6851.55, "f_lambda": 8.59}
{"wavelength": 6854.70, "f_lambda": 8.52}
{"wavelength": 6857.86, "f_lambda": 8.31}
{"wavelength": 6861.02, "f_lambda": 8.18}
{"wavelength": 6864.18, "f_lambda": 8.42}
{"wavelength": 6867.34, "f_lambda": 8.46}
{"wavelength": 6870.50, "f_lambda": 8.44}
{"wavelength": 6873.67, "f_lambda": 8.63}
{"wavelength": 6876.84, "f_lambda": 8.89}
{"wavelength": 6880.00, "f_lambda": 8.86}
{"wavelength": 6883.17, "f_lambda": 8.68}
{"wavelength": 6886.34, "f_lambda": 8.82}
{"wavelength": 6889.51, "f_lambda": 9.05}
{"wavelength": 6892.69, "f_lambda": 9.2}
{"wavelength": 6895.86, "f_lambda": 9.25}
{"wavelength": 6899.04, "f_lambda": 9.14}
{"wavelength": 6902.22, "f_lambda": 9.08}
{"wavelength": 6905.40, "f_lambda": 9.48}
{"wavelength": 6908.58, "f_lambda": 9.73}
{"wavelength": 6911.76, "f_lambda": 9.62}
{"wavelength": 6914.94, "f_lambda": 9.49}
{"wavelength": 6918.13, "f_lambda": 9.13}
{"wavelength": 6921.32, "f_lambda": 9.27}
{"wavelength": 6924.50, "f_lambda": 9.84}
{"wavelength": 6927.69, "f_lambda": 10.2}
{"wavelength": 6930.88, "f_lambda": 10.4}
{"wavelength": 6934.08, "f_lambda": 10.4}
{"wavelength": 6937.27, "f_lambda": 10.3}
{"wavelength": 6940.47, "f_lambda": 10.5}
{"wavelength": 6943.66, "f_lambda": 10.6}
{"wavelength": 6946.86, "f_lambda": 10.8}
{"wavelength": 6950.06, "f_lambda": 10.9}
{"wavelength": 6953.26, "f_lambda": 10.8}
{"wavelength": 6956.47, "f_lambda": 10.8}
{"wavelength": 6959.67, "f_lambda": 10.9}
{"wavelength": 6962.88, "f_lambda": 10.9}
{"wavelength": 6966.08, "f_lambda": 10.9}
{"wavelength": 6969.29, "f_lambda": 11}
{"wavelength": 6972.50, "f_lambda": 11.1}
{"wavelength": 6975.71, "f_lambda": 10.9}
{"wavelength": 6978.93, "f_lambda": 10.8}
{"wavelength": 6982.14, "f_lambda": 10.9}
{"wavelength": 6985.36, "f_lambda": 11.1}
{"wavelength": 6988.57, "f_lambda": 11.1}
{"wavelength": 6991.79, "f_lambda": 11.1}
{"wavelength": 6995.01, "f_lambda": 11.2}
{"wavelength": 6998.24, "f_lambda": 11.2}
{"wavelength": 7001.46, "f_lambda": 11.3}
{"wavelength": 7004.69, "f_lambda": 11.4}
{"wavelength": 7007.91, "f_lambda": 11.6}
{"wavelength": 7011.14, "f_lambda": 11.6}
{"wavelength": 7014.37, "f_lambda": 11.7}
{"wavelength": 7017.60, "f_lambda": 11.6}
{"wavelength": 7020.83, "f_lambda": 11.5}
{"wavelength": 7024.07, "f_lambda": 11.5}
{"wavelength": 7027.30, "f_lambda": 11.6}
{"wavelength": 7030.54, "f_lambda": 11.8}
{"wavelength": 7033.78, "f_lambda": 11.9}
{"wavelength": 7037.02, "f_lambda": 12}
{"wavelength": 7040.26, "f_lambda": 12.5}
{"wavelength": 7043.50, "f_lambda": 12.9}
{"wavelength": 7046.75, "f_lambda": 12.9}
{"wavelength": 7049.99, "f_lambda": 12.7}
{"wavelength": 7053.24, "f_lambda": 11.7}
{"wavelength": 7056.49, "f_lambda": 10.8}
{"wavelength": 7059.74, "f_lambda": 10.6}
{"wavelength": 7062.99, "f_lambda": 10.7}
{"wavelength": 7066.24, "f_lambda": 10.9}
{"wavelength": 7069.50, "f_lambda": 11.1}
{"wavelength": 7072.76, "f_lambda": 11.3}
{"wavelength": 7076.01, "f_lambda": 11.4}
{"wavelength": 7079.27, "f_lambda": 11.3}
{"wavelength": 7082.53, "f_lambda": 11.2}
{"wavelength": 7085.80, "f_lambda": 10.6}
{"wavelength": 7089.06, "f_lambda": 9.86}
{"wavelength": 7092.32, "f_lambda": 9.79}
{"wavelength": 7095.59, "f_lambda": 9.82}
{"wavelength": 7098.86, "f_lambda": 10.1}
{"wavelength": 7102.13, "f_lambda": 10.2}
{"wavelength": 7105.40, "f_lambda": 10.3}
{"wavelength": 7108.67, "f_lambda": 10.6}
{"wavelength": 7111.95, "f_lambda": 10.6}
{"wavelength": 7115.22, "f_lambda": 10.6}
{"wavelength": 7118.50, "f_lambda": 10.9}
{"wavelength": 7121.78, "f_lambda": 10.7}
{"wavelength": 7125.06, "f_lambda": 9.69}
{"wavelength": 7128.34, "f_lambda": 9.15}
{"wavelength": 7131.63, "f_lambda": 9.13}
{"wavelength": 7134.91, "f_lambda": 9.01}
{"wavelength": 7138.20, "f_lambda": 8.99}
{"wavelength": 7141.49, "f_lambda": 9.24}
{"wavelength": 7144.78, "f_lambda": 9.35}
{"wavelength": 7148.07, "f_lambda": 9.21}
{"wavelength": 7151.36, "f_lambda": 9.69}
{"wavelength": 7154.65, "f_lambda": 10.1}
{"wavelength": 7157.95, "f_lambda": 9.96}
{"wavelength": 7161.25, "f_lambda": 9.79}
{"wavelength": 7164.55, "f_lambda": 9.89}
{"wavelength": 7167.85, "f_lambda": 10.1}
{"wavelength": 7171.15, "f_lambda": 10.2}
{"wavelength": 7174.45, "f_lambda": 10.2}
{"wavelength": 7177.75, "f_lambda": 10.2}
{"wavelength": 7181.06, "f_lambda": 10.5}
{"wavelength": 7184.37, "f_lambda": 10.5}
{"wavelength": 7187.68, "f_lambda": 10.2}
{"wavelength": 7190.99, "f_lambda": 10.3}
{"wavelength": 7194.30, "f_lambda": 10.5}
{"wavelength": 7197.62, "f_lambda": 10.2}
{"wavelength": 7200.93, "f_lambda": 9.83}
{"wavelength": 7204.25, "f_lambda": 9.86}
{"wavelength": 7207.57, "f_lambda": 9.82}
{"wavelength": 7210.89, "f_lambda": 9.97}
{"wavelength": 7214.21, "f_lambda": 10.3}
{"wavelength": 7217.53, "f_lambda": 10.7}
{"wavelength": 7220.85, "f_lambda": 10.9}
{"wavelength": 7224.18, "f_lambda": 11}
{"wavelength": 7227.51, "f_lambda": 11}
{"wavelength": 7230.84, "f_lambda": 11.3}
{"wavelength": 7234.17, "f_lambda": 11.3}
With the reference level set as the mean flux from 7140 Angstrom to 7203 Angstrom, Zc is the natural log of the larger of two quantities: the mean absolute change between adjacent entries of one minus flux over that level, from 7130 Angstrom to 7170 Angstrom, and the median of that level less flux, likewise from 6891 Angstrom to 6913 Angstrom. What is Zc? -0.29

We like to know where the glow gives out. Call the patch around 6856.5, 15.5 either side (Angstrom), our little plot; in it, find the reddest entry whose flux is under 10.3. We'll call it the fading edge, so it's 6870.50 Angstrom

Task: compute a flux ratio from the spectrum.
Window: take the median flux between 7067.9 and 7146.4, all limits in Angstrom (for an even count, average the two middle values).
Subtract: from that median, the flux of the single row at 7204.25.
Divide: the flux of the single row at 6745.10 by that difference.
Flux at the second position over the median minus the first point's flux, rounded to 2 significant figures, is 23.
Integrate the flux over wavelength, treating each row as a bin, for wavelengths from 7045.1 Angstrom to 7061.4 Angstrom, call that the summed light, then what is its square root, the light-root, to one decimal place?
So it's 13.8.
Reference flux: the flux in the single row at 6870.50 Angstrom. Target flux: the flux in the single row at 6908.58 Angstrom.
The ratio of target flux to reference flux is 1.15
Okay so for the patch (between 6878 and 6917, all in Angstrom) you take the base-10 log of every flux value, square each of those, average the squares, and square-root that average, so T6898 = 0.96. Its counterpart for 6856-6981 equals 0.99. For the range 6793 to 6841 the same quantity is 0.94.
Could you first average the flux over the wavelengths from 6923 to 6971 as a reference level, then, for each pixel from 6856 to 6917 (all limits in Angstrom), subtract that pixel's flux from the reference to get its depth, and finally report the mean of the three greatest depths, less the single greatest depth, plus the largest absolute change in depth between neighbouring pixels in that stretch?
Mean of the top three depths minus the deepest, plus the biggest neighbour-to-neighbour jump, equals 0.28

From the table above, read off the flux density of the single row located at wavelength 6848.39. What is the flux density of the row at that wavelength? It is 8.64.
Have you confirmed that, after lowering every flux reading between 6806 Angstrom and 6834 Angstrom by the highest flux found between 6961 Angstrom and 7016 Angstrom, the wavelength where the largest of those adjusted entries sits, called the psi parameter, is 6832.64 Angstrom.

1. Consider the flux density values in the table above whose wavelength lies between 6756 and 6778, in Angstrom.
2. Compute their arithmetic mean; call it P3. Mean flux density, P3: 9.1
